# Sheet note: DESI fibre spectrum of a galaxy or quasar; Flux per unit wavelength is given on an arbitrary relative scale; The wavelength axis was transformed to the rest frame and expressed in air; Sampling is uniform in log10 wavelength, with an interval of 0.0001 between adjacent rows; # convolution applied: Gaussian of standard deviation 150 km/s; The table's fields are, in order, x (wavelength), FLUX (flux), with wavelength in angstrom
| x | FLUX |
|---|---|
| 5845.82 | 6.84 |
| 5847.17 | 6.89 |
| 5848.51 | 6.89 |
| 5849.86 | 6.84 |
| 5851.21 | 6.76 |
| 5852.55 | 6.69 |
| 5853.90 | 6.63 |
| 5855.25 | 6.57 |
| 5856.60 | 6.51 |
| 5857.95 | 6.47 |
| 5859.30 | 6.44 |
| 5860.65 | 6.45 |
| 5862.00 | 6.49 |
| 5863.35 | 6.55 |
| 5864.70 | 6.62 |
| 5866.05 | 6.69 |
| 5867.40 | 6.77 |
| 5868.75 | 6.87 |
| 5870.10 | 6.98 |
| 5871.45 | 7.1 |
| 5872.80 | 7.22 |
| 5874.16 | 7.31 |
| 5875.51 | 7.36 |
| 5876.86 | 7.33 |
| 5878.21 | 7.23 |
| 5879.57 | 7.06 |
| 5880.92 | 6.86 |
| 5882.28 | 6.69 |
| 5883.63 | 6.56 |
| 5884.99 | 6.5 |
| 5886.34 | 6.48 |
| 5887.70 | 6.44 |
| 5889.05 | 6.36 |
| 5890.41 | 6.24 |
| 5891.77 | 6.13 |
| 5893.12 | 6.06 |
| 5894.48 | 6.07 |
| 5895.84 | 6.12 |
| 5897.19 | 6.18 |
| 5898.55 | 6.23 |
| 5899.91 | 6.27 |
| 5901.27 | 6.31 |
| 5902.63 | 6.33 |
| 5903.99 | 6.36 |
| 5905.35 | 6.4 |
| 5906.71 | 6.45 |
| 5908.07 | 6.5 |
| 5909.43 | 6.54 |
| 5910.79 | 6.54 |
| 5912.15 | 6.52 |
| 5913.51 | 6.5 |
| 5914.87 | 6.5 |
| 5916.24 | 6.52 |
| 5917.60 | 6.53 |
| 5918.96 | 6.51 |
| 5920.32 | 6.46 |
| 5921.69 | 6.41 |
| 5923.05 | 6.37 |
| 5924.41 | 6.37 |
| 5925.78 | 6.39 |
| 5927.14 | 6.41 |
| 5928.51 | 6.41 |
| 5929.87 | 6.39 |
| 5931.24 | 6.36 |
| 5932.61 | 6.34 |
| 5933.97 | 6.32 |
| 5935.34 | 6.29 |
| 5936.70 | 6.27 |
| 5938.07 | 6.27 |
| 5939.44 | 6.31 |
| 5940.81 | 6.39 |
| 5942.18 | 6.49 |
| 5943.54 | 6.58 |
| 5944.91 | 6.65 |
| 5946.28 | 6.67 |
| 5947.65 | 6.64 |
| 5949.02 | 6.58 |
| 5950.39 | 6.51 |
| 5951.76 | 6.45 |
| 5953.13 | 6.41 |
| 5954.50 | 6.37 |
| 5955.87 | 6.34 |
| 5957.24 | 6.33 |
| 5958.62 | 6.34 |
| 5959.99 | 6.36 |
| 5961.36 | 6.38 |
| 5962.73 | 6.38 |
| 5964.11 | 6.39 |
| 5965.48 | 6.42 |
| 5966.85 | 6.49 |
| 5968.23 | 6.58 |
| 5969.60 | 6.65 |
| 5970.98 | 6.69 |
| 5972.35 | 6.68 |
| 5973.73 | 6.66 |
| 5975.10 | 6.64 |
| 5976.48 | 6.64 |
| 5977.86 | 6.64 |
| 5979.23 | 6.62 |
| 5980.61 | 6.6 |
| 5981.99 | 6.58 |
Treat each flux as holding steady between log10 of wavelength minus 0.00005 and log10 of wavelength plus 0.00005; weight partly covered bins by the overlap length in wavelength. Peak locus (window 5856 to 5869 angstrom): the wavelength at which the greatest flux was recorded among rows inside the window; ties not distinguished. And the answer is 5868.75 angstrom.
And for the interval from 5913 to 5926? 5917.60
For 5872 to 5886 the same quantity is 5875.51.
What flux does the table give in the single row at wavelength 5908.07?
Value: 6.5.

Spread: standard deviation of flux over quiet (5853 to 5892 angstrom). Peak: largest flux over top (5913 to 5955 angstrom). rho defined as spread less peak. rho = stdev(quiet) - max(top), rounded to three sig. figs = -6.33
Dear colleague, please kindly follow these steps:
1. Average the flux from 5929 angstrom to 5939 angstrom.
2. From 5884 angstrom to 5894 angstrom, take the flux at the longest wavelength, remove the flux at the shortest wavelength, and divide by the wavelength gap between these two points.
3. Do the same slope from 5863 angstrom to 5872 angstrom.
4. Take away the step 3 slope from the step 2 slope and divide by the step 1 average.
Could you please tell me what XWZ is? -0.019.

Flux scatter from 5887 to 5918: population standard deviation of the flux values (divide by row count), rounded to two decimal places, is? 0.16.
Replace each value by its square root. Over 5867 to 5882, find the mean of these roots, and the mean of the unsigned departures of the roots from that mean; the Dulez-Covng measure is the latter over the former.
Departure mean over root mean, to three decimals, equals 0.012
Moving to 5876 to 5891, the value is 0.022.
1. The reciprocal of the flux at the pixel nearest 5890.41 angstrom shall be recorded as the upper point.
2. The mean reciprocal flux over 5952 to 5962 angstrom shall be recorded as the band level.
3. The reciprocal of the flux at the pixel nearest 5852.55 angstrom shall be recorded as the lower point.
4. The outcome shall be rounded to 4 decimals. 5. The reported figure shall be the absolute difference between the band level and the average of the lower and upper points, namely 0.0023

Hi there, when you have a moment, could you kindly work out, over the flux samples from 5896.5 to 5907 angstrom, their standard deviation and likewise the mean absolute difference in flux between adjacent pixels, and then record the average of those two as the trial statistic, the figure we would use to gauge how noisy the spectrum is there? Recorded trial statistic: 0.06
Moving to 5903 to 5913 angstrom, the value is 0.05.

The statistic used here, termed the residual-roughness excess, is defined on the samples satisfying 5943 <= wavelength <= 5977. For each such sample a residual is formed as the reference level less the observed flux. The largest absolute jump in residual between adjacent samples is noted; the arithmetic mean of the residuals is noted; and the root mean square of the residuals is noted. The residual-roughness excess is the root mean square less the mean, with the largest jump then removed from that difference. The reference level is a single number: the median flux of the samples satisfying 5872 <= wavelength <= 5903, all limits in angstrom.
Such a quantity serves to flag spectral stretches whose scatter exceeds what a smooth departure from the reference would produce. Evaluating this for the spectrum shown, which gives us 0.13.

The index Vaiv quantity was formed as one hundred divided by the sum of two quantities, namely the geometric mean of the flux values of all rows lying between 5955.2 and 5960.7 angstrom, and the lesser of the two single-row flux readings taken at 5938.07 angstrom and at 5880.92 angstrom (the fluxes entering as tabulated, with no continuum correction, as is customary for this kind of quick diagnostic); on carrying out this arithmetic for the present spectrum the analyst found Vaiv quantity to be 7.93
